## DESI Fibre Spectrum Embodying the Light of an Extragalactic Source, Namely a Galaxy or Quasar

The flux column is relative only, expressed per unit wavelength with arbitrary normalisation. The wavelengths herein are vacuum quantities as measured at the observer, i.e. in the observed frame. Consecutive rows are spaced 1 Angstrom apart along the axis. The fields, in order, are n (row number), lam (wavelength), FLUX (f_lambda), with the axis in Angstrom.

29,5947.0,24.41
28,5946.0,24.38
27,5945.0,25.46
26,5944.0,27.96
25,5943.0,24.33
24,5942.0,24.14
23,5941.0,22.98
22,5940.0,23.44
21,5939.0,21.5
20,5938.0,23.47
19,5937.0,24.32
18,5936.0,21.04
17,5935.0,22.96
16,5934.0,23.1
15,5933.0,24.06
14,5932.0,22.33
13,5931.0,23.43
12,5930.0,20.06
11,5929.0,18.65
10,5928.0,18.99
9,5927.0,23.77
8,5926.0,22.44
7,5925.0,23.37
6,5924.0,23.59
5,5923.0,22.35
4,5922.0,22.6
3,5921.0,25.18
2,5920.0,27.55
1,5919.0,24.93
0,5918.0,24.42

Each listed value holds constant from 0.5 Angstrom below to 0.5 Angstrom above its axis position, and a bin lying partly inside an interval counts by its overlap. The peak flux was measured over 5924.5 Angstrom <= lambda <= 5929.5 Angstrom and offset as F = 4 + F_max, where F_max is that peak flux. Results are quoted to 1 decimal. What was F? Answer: 27.8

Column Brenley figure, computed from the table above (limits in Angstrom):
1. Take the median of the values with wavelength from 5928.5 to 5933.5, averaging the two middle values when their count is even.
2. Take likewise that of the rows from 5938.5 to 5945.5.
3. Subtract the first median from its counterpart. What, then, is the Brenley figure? 1.8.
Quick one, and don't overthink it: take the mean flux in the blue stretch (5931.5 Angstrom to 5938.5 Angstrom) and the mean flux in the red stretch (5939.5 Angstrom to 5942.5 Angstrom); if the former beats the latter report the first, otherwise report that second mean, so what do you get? 23.5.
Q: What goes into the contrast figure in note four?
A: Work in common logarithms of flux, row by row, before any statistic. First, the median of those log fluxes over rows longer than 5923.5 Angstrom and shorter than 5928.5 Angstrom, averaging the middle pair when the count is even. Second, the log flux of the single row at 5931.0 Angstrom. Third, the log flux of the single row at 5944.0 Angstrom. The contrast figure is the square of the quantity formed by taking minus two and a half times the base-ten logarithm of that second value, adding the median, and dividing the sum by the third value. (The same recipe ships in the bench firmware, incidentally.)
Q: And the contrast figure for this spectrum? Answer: 0.50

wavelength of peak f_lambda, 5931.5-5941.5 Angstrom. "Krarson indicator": 5937.0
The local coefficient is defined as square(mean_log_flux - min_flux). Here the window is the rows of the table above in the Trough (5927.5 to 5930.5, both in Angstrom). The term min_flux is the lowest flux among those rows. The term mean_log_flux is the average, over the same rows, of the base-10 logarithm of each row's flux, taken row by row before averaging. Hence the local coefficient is 302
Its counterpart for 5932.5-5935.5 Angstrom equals 466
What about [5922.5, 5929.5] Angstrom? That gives 300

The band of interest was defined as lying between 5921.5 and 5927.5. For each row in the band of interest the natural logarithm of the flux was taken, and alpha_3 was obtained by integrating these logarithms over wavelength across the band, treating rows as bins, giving 18.8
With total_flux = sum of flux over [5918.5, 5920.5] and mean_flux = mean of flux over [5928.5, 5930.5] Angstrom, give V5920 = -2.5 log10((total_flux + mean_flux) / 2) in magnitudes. -3.89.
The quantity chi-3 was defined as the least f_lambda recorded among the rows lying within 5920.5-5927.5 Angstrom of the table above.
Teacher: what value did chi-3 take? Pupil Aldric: 22.35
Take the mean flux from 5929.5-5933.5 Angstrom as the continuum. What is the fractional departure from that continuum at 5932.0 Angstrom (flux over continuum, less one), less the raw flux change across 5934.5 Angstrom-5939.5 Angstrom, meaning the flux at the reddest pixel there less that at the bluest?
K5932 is 1.5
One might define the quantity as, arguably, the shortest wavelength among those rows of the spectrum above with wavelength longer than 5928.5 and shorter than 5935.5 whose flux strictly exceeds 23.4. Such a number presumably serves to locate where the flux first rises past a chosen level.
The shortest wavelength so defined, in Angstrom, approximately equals 5931.0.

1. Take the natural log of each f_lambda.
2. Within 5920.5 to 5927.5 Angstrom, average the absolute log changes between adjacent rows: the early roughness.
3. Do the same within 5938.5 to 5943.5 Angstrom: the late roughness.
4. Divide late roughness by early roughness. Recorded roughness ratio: 0.87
